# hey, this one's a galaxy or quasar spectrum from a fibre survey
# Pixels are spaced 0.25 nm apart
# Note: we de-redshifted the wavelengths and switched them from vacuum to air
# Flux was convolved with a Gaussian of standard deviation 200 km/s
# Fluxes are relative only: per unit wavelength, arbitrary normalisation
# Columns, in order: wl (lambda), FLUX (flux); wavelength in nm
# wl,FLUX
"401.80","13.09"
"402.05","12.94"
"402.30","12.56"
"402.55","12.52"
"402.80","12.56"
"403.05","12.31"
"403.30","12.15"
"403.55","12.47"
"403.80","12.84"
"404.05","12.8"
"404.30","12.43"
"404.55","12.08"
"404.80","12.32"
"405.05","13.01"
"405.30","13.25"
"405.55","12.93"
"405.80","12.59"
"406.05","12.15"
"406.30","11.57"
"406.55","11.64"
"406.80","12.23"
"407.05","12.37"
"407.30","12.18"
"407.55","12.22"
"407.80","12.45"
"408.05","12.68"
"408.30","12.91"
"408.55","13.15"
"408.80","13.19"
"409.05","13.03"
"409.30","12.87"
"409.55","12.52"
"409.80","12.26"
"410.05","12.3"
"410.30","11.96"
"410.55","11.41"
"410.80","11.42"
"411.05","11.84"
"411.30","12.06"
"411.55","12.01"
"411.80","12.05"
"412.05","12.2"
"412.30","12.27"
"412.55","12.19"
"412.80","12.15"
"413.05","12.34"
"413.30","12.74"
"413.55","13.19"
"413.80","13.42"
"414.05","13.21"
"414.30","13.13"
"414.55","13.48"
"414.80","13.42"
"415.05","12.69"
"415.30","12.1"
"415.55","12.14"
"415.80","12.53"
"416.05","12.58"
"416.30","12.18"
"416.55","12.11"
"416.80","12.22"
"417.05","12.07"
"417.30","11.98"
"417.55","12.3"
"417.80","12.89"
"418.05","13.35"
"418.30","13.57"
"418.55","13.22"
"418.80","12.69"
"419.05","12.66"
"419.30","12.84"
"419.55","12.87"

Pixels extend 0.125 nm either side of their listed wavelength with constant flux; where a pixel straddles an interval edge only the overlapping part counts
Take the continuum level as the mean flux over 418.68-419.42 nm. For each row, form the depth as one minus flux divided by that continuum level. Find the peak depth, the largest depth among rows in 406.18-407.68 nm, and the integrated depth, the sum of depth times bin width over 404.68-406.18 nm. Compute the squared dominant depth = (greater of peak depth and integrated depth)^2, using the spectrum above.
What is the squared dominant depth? 0.0083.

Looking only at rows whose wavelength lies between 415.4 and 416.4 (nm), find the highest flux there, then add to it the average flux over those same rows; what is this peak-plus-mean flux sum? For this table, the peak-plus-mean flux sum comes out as 24.9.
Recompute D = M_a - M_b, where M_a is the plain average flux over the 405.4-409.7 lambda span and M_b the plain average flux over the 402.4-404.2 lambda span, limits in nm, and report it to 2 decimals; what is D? -0.01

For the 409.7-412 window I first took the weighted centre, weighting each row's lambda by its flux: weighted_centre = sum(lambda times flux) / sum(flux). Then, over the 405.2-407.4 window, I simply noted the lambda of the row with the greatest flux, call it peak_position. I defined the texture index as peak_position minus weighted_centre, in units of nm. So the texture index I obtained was -5.50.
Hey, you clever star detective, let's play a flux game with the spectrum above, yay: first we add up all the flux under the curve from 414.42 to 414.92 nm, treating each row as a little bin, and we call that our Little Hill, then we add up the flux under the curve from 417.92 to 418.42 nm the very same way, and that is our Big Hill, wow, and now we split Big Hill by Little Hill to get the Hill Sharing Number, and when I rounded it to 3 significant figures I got 1.00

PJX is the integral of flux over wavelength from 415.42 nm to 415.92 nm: 6.17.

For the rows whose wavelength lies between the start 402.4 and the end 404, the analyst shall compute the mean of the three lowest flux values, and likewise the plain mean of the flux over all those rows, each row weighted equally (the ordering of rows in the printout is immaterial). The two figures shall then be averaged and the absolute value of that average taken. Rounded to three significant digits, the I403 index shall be 12.4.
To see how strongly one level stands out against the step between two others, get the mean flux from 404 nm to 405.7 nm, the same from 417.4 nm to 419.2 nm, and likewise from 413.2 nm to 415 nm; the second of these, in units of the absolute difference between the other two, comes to 24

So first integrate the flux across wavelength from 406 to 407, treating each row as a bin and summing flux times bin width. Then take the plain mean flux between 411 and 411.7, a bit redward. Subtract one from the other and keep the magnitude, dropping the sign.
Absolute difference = 0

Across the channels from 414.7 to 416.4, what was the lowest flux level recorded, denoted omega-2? 12.1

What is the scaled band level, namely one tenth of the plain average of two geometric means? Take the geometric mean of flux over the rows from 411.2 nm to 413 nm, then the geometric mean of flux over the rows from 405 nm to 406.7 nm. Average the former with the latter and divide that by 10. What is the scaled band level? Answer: 1.23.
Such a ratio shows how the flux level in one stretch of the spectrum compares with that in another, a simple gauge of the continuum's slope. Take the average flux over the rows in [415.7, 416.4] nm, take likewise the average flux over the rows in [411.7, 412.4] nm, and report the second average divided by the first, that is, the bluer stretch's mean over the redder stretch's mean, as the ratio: 0.98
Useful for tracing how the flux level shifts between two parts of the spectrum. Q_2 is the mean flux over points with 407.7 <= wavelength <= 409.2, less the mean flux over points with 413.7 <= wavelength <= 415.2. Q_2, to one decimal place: -0.3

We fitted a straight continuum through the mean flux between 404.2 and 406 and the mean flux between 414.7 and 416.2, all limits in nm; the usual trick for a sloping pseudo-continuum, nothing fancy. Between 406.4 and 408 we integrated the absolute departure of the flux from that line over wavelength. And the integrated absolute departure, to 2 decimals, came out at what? 0.69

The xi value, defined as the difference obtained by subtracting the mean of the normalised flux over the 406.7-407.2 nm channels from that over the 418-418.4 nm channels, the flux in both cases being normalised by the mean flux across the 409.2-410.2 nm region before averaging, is 0.09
